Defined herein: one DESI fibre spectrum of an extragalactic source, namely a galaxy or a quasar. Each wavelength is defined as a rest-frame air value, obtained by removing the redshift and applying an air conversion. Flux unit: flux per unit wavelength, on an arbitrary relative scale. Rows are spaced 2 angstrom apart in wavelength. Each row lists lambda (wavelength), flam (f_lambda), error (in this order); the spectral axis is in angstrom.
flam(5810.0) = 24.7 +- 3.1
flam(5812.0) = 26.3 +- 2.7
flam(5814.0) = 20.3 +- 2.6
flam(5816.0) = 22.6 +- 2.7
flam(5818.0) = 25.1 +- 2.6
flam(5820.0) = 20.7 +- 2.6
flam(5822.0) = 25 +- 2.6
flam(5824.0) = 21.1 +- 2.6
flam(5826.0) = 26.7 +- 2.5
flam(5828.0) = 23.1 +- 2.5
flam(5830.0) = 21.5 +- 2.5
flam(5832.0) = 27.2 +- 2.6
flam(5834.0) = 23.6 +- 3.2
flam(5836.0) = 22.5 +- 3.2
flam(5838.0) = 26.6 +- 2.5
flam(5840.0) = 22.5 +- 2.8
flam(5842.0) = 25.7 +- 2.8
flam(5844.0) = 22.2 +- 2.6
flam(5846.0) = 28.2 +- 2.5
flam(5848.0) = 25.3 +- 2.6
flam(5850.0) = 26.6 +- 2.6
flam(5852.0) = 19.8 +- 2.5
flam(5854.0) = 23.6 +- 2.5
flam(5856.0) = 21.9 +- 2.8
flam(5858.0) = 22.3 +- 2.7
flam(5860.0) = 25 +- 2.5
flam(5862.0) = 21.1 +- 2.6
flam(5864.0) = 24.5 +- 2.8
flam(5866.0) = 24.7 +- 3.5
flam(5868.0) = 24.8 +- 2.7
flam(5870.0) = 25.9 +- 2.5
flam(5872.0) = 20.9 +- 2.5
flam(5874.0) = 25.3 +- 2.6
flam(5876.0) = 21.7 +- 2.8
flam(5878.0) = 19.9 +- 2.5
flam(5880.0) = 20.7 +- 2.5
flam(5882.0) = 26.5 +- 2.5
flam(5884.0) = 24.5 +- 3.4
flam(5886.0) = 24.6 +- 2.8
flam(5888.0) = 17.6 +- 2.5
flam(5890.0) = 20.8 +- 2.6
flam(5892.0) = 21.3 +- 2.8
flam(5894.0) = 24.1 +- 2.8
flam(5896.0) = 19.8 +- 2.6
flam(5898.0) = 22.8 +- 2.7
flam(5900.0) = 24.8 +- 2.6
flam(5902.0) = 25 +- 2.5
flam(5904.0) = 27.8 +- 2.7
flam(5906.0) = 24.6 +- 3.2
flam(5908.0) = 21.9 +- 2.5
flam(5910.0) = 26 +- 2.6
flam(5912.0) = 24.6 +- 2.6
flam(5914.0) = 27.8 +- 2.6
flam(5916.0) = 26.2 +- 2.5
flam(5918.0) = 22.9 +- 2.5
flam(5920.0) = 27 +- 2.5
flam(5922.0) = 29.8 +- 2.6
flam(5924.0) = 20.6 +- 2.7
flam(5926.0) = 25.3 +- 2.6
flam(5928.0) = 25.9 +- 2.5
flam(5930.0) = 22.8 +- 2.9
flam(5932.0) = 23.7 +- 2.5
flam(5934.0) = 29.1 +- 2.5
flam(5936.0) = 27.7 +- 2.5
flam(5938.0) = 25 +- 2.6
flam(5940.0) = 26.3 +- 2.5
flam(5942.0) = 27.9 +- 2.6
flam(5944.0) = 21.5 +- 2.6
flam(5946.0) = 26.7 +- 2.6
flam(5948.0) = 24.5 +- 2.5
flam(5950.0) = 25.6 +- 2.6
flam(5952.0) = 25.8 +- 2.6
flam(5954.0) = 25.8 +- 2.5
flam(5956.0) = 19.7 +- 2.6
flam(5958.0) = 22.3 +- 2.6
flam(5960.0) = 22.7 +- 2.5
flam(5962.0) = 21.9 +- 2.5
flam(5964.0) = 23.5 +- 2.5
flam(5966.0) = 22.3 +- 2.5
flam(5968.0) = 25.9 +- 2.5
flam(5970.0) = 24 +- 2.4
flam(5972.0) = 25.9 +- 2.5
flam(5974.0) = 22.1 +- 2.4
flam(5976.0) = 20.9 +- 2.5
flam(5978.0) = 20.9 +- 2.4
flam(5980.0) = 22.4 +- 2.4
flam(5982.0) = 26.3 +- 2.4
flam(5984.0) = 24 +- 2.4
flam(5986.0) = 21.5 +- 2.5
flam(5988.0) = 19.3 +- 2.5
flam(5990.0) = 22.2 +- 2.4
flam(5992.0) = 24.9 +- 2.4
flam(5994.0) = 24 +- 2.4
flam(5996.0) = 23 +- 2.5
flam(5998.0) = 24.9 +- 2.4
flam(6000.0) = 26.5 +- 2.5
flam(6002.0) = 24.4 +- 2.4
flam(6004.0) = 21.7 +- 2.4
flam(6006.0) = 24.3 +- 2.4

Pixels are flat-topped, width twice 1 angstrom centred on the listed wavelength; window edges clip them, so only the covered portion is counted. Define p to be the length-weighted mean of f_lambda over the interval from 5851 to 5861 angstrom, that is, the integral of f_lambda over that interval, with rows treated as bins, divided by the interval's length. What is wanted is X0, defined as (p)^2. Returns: 507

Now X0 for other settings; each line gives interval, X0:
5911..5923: 696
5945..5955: 659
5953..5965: 513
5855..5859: 488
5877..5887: 540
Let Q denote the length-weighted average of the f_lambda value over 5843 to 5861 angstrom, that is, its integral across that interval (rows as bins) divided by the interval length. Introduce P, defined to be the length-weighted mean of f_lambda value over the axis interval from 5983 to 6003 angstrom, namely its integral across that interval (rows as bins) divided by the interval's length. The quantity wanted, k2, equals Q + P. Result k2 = 47.3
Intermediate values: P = 23.5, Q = 23.9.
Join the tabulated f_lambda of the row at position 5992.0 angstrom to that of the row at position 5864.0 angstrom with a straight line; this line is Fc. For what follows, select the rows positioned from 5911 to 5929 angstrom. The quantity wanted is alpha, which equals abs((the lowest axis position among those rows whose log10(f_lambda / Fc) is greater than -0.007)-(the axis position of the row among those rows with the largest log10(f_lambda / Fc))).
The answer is 10 angstrom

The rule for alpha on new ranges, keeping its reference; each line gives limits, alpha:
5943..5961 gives 0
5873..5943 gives 48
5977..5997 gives 0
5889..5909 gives 4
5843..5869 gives 0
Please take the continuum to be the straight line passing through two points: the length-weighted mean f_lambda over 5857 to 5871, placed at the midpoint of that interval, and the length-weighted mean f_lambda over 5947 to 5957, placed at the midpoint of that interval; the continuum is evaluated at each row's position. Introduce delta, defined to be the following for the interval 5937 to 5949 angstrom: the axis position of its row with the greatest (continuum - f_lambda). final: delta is 5944.0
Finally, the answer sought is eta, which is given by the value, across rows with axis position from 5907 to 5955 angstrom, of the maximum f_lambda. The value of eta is 29.8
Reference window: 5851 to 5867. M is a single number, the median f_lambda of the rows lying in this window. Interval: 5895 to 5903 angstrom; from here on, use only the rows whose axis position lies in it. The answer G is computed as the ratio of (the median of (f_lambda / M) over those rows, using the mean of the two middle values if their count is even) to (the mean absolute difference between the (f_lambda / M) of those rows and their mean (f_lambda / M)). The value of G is 13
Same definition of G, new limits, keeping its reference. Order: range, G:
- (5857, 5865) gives 15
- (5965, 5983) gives 12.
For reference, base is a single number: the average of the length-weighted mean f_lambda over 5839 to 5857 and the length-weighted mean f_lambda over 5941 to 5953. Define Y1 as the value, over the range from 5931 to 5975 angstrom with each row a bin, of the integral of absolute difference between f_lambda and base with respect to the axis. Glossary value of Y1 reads 87.0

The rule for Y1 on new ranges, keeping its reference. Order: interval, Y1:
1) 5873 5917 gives 96.9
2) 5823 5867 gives 89.8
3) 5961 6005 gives 85.7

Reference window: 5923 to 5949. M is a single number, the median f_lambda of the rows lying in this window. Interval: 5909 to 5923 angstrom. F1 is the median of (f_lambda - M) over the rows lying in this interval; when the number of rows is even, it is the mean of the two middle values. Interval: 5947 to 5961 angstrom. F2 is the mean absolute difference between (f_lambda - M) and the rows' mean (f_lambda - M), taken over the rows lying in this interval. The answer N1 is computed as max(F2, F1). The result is 1.89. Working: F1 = 0.9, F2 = 1.89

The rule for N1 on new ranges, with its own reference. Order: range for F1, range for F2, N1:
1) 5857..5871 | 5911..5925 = 2.45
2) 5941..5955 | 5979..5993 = 1.82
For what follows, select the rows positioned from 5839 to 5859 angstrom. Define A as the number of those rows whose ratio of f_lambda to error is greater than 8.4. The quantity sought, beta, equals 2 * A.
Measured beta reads 12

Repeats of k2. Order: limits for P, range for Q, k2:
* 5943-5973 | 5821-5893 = 47.4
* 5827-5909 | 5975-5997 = 46.2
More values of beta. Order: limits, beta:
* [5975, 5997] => 18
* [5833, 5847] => 8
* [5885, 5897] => 4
